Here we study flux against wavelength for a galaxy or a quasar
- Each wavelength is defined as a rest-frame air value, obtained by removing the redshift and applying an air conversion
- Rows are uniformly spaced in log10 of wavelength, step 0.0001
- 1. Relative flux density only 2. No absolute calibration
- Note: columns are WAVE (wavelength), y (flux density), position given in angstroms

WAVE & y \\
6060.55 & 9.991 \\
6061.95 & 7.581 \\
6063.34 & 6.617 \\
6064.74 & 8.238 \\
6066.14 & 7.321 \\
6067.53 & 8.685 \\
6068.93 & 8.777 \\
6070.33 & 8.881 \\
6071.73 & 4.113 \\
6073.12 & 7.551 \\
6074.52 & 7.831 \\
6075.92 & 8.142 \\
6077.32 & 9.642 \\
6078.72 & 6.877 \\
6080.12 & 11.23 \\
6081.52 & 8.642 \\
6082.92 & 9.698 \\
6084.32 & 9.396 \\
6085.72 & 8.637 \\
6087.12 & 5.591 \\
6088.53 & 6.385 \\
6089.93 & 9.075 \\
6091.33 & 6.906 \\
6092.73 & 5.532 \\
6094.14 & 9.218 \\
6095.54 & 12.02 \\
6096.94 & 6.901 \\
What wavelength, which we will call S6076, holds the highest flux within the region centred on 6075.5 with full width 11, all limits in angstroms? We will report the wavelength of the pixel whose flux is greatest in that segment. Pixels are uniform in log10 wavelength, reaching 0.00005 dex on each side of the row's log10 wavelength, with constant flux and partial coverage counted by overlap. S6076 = 6080.12 angstroms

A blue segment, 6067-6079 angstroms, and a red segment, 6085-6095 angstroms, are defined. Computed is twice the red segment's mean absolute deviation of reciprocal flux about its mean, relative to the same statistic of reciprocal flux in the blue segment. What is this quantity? 2.0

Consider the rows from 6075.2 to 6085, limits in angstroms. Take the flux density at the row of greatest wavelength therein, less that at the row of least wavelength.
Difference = 1.3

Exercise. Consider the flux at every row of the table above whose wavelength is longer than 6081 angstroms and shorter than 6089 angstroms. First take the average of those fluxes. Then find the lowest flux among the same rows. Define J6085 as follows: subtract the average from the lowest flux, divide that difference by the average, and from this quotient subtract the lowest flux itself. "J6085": -5.9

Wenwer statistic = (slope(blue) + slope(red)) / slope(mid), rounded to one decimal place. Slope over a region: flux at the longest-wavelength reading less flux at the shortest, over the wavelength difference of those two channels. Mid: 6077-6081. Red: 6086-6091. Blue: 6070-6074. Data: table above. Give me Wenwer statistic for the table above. 1.3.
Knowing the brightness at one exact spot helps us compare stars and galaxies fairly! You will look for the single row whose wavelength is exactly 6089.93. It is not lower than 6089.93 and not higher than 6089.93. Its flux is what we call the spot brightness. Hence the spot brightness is 9.075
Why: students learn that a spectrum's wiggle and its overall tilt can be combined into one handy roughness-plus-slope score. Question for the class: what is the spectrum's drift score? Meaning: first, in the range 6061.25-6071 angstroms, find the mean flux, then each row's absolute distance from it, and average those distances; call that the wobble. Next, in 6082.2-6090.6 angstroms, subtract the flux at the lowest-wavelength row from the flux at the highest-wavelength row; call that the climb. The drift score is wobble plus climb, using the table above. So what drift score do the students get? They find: 0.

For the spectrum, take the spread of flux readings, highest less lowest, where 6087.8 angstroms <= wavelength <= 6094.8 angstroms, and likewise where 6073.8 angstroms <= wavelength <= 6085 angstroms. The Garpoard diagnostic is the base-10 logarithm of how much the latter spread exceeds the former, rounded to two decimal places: -0.18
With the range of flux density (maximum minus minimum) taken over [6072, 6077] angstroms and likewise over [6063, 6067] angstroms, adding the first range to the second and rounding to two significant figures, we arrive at 2.2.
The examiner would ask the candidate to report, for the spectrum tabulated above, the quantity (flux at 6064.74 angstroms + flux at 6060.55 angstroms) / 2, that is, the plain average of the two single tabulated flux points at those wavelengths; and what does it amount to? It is 9.1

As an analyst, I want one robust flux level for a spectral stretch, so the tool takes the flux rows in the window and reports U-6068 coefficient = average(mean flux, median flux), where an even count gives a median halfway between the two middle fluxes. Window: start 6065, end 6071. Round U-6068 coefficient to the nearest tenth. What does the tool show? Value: 8.6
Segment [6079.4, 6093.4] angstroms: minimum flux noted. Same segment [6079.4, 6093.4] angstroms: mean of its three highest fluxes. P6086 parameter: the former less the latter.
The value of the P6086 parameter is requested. -4.58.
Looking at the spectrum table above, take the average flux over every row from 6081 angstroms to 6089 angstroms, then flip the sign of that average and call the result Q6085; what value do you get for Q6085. -8.1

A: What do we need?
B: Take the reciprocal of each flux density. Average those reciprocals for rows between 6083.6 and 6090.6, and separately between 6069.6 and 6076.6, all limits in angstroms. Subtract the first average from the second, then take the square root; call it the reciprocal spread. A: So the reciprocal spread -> 0.12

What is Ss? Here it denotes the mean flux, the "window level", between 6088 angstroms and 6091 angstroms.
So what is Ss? 7.7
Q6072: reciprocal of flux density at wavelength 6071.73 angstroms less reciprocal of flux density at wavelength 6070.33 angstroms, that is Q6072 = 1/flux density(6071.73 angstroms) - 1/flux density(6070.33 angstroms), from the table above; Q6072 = 0.13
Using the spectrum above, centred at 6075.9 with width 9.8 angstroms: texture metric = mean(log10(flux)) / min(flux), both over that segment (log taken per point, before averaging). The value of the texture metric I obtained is 0.214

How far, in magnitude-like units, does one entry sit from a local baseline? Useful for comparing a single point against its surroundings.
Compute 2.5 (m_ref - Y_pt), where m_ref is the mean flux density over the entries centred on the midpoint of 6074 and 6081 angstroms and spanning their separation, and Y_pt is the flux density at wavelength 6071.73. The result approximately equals 11.6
